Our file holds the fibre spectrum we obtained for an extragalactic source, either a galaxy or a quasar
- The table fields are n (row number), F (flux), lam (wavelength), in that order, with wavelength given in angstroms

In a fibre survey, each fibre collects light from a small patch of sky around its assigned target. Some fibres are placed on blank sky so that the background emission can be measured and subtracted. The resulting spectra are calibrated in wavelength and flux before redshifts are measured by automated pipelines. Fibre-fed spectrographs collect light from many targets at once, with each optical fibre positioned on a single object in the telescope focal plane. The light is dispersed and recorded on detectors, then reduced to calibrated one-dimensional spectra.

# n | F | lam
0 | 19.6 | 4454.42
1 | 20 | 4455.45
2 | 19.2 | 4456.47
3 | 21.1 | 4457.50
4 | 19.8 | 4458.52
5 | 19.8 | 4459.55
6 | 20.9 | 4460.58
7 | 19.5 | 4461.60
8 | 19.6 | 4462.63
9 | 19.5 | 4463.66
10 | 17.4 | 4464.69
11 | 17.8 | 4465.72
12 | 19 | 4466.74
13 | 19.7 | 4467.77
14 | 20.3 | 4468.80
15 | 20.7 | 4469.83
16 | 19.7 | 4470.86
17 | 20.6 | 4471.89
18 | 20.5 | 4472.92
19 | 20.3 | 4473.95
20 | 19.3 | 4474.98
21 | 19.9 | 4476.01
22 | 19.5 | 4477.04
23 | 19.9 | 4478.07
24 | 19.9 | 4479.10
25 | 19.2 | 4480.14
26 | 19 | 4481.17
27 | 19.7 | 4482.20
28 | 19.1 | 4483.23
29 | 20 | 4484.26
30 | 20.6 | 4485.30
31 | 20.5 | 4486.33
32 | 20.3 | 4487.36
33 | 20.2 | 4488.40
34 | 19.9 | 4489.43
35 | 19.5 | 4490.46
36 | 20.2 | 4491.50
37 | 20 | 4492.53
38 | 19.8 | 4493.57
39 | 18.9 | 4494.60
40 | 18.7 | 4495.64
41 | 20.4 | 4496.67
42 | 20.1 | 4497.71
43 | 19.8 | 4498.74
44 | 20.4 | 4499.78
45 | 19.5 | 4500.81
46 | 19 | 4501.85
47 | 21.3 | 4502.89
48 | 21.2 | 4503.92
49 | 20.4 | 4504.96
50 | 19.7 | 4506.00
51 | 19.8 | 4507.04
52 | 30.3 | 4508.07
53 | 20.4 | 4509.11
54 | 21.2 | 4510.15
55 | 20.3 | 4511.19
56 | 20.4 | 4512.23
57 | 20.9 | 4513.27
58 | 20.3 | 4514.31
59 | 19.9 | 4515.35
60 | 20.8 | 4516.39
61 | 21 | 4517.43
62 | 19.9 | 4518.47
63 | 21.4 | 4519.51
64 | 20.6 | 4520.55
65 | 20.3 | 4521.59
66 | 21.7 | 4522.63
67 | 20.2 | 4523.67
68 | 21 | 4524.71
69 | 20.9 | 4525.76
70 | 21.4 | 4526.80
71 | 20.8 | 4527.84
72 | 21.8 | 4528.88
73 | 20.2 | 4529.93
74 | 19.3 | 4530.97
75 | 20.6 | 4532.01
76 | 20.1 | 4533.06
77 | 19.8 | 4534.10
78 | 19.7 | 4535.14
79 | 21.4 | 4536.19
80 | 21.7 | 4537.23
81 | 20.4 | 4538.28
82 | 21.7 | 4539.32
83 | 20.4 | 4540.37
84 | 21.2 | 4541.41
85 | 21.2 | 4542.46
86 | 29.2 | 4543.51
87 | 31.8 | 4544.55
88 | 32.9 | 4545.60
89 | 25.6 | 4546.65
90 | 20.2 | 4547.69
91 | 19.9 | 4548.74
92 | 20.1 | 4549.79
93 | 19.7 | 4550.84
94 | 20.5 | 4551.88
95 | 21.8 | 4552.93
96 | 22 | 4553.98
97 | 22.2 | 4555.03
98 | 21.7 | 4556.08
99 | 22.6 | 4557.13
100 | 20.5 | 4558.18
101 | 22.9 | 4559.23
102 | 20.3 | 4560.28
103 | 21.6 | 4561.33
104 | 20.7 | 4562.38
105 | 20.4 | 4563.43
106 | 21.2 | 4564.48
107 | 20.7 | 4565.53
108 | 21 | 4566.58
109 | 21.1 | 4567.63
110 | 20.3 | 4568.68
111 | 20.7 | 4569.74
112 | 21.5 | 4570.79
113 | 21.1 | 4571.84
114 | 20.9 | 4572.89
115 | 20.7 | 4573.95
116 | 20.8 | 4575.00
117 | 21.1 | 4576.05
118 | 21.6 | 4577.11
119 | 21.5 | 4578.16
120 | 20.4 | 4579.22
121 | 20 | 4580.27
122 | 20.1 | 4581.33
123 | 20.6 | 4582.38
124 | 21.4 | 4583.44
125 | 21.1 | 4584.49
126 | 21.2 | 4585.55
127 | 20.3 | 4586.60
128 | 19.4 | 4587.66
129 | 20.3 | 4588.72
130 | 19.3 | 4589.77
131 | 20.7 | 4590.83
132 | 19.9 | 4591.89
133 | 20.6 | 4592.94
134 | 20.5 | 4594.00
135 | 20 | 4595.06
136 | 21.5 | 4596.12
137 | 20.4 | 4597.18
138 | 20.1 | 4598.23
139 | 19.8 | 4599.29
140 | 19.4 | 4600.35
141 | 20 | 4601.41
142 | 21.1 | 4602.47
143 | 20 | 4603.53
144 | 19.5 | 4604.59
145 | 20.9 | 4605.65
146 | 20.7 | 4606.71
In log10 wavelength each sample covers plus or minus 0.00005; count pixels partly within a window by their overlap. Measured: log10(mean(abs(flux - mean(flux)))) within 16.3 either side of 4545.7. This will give 0.33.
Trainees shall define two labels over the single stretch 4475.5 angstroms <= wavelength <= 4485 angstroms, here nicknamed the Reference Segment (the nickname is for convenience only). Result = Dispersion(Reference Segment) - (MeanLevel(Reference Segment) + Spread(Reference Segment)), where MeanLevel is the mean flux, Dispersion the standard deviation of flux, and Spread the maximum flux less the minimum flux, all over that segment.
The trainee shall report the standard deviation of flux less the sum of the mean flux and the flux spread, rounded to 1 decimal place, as -20.2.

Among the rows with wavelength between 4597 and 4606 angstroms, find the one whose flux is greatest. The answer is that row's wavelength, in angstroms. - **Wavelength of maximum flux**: 4602.47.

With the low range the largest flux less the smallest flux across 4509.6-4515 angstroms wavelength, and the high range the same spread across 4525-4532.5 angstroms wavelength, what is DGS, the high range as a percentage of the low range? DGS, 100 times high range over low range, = 278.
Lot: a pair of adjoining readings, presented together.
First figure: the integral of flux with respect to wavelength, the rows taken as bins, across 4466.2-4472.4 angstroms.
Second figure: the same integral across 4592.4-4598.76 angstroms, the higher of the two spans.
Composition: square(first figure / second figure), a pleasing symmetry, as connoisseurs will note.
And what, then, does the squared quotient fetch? 0.90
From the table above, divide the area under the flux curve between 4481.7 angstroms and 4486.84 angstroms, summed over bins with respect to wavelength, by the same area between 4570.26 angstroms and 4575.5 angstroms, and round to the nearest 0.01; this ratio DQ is 0.93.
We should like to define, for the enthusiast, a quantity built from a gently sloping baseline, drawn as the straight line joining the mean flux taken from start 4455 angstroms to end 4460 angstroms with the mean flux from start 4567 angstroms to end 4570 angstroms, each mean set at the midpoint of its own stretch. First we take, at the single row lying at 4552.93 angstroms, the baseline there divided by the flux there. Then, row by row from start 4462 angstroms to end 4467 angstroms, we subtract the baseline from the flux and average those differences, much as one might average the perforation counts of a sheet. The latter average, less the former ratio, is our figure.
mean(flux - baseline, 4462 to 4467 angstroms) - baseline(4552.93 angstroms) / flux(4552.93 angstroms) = -2.3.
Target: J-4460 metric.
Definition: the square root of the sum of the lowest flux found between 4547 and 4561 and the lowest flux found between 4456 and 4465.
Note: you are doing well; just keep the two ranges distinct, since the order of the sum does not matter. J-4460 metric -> 6.09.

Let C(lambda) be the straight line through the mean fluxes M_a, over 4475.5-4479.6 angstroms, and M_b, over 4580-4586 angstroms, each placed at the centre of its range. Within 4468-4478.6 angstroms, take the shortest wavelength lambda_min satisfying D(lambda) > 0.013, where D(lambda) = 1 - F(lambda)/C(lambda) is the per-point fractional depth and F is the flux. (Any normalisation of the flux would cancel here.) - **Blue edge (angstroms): 4474.98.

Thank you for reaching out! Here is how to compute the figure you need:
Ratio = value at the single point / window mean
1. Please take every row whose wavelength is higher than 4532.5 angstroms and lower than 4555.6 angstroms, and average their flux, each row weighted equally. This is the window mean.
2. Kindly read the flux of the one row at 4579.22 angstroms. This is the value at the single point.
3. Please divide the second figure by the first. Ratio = 0.91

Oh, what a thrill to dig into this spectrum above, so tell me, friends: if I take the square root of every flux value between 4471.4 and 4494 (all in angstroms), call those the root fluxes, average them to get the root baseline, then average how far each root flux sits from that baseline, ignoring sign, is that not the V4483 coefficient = 0.042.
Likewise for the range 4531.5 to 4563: 0.215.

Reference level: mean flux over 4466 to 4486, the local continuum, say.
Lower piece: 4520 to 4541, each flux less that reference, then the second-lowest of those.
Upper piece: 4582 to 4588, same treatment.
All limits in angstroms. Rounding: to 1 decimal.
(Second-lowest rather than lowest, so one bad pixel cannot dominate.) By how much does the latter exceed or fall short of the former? 0.6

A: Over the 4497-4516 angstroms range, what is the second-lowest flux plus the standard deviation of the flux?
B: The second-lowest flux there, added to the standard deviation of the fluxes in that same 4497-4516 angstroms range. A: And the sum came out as 21.9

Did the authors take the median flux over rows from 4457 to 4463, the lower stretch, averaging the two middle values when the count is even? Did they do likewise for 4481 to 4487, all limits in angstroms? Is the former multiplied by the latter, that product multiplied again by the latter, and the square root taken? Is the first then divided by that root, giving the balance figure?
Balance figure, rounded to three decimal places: 0.224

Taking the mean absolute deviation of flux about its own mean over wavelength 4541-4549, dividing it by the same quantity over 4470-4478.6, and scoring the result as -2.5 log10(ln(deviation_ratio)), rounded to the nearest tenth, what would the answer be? -1.0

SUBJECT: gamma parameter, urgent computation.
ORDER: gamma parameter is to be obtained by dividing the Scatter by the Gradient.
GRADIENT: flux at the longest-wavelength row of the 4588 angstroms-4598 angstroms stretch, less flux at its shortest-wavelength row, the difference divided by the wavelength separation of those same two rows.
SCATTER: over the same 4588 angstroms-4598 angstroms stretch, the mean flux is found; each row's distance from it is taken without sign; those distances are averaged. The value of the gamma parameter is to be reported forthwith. 36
